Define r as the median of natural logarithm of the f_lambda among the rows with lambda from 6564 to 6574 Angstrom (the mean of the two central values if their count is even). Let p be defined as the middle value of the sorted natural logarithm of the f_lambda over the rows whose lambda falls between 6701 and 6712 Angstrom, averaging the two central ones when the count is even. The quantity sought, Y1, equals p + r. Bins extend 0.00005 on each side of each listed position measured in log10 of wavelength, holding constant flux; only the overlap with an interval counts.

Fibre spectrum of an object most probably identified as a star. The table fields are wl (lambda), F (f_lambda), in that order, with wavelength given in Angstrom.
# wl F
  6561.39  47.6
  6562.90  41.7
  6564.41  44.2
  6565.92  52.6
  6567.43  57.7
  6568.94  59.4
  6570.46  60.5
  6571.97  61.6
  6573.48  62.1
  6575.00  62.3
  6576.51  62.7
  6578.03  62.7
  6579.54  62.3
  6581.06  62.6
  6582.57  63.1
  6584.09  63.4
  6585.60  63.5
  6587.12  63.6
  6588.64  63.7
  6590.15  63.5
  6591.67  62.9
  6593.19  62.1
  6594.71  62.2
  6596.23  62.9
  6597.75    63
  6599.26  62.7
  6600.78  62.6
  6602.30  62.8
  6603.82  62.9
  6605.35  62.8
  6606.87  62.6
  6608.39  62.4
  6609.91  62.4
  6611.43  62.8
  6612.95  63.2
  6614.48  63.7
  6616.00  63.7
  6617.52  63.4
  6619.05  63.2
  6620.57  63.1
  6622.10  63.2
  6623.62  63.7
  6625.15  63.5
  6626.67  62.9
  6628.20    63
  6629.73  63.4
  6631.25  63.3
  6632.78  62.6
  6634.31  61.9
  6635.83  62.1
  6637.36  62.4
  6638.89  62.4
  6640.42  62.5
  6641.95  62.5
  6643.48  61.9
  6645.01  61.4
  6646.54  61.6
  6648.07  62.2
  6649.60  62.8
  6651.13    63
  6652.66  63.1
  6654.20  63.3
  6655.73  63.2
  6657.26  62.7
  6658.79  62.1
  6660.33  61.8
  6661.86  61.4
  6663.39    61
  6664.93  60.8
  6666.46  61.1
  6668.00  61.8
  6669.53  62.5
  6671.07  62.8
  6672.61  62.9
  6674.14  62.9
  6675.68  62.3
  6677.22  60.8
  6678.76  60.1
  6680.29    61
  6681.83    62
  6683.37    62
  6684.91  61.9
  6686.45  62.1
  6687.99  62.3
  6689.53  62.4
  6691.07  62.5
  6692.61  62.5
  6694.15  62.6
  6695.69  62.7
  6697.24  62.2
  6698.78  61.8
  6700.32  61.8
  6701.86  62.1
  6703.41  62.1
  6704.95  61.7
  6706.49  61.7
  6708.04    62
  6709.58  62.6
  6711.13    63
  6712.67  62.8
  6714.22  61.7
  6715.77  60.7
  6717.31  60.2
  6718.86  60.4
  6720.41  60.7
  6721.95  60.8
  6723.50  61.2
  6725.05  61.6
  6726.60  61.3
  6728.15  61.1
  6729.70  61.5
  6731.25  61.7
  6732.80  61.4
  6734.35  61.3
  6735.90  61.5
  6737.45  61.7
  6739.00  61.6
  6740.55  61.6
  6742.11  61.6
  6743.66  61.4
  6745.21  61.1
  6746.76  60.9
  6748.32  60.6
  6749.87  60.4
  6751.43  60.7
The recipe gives 8.21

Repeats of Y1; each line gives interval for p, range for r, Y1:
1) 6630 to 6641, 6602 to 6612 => 8.27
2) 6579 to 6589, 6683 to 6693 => 8.28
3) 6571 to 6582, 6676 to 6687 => 8.26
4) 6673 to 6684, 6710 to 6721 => 8.23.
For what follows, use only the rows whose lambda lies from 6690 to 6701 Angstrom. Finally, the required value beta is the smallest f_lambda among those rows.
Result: 61.8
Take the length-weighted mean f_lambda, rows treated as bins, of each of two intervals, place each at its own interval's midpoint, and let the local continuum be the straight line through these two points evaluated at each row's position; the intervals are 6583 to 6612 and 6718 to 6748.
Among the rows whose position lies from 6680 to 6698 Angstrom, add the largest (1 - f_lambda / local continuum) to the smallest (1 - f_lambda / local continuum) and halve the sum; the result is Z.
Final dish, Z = -0.0008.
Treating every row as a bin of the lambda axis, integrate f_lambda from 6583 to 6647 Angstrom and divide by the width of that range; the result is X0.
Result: 62.8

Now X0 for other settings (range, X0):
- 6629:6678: 62.3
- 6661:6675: 61.9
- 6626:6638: 62.7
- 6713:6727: 61.0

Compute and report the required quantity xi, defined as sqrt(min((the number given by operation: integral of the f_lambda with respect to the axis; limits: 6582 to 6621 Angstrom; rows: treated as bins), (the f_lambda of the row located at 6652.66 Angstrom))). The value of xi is 7.94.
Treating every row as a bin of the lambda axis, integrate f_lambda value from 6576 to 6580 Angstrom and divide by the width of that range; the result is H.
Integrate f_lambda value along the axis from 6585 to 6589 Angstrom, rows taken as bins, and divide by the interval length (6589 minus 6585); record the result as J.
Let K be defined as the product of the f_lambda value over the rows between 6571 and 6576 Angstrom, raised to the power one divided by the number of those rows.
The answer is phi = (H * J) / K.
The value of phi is 64.1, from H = 62.6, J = 63.5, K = 62.0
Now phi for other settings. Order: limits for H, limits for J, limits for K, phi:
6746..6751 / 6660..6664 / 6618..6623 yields 58.9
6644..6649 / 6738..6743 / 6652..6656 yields 60.2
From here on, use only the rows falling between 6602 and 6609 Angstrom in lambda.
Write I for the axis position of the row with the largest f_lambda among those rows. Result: 6603.82 Angstrom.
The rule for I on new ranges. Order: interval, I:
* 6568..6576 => 6575.00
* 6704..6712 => 6711.13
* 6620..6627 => 6623.62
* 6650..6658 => 6654.20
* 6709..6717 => 6711.13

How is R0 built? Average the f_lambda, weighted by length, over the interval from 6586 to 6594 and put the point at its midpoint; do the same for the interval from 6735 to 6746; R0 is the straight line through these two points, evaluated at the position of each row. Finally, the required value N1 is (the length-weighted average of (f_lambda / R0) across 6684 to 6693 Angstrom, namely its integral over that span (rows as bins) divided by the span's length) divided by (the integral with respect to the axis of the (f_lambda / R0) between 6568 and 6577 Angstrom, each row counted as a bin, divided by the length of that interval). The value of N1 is 1.04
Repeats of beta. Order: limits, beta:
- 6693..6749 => 60.2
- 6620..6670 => 60.8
